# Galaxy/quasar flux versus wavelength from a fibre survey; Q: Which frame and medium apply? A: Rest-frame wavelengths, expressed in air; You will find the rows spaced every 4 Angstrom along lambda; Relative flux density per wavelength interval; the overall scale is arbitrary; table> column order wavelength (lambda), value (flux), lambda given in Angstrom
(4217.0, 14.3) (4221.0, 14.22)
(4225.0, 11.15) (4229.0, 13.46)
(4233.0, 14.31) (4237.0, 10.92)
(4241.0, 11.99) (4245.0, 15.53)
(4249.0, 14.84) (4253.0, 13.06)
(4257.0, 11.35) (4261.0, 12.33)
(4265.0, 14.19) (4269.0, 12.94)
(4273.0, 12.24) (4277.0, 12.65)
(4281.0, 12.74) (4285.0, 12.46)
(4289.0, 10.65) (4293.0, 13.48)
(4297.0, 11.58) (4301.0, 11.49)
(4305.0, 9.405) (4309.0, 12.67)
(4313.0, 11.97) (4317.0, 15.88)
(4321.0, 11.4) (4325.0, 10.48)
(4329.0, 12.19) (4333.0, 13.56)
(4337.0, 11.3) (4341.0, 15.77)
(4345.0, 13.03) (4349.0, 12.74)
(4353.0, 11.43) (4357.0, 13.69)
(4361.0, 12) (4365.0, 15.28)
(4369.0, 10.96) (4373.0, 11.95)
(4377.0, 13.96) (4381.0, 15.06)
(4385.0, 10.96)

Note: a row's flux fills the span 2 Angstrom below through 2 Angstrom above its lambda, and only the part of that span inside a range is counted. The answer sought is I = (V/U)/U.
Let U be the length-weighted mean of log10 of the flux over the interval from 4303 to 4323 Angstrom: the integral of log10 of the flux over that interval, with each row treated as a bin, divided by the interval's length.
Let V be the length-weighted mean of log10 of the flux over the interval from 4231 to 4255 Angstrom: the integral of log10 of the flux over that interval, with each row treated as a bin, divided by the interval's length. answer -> 0.960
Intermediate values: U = 1.08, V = 1.13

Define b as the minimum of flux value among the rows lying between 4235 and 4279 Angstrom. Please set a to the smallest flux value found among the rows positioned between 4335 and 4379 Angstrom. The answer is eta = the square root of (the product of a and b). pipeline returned 10.94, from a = 10.96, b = 10.92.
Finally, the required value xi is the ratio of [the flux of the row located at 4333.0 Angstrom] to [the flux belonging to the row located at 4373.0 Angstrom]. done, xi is 1.13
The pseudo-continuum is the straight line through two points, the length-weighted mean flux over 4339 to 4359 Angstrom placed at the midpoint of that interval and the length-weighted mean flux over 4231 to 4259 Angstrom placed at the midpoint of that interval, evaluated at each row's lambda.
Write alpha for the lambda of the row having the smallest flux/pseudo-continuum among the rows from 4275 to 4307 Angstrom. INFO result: 4305.0 Angstrom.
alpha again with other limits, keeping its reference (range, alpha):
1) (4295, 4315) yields 4305.0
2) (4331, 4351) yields 4337.0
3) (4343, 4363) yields 4353.0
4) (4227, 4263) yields 4237.0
